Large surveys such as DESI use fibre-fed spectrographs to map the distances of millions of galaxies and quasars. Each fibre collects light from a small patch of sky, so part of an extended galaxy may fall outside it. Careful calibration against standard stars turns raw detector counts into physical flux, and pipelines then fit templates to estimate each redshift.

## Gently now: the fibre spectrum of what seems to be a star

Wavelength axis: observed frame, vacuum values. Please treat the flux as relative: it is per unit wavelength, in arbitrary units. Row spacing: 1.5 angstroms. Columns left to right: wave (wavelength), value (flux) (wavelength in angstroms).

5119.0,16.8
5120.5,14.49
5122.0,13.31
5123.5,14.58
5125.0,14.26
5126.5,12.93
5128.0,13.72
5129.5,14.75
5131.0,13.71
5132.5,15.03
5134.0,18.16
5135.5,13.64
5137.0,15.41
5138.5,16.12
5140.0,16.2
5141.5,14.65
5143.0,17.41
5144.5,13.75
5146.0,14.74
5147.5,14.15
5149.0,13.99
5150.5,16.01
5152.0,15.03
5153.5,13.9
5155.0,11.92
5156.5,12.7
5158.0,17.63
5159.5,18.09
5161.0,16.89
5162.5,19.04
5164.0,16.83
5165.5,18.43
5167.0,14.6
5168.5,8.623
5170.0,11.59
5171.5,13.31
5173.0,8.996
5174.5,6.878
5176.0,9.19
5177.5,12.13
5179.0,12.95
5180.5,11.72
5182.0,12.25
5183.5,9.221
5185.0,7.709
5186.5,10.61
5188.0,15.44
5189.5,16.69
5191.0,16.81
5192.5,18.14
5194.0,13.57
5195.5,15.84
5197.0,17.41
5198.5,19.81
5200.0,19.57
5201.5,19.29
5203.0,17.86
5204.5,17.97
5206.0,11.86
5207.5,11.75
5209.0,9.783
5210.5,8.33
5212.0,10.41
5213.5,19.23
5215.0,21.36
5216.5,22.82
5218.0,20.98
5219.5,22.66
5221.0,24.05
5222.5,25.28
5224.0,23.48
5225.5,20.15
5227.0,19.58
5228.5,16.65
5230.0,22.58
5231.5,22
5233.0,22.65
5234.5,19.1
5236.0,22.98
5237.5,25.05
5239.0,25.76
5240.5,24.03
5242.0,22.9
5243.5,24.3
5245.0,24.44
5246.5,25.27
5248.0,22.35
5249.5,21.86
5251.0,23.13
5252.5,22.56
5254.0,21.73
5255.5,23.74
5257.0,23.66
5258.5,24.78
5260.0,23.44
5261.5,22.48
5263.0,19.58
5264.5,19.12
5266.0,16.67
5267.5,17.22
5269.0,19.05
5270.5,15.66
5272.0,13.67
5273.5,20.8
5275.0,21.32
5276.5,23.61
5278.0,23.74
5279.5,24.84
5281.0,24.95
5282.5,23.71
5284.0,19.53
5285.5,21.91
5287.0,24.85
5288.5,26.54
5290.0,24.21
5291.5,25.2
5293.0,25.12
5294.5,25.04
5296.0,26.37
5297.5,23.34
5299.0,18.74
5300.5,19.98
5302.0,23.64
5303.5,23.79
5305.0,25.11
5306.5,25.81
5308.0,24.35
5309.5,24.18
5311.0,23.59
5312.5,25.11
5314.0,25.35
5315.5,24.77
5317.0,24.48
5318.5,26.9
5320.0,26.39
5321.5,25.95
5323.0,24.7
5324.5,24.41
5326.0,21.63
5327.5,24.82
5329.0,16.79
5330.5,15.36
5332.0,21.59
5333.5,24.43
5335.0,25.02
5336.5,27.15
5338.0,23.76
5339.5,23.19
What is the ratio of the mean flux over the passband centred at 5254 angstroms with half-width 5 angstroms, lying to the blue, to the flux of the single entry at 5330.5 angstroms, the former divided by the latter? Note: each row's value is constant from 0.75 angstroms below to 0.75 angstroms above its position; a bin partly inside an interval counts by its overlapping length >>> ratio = 1.5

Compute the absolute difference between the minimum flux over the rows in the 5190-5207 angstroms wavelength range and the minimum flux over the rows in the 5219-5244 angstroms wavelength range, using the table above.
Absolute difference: 5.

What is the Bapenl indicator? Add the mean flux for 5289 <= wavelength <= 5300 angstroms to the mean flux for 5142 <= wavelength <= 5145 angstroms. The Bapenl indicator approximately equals 39.6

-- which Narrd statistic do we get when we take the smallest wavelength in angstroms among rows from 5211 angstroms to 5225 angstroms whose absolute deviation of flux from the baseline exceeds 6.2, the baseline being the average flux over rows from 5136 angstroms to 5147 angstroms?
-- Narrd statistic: 5216.5 angstroms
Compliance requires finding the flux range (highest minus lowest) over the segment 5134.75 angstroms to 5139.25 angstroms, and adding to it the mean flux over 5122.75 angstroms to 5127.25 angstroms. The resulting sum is 16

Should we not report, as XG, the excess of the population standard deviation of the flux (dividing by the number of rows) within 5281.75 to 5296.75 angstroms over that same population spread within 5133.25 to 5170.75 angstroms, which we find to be -0.4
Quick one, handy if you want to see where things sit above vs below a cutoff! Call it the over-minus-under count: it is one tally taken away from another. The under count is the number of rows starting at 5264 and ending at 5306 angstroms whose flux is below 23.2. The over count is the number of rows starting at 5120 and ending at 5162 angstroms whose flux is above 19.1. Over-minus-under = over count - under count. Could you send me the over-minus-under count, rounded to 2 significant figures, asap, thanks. -12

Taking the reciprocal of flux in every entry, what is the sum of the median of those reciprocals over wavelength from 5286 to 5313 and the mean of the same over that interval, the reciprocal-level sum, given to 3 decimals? 0.082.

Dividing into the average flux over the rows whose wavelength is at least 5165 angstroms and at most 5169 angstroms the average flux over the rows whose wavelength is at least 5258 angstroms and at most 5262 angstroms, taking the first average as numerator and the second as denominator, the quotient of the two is 0.59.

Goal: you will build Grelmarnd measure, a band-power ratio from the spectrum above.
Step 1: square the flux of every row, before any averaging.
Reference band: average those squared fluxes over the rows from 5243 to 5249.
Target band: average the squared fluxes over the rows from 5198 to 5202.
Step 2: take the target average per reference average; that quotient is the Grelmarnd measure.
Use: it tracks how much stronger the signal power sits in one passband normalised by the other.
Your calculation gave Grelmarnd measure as 0.66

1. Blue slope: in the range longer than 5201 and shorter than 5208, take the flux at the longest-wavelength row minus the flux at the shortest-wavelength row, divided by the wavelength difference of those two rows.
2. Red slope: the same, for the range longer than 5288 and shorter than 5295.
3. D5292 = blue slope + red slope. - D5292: -1.51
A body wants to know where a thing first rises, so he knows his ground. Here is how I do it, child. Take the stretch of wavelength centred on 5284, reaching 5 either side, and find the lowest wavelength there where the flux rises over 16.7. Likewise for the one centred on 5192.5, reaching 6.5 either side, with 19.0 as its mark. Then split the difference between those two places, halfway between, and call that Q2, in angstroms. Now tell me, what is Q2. 5239.0 angstroms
